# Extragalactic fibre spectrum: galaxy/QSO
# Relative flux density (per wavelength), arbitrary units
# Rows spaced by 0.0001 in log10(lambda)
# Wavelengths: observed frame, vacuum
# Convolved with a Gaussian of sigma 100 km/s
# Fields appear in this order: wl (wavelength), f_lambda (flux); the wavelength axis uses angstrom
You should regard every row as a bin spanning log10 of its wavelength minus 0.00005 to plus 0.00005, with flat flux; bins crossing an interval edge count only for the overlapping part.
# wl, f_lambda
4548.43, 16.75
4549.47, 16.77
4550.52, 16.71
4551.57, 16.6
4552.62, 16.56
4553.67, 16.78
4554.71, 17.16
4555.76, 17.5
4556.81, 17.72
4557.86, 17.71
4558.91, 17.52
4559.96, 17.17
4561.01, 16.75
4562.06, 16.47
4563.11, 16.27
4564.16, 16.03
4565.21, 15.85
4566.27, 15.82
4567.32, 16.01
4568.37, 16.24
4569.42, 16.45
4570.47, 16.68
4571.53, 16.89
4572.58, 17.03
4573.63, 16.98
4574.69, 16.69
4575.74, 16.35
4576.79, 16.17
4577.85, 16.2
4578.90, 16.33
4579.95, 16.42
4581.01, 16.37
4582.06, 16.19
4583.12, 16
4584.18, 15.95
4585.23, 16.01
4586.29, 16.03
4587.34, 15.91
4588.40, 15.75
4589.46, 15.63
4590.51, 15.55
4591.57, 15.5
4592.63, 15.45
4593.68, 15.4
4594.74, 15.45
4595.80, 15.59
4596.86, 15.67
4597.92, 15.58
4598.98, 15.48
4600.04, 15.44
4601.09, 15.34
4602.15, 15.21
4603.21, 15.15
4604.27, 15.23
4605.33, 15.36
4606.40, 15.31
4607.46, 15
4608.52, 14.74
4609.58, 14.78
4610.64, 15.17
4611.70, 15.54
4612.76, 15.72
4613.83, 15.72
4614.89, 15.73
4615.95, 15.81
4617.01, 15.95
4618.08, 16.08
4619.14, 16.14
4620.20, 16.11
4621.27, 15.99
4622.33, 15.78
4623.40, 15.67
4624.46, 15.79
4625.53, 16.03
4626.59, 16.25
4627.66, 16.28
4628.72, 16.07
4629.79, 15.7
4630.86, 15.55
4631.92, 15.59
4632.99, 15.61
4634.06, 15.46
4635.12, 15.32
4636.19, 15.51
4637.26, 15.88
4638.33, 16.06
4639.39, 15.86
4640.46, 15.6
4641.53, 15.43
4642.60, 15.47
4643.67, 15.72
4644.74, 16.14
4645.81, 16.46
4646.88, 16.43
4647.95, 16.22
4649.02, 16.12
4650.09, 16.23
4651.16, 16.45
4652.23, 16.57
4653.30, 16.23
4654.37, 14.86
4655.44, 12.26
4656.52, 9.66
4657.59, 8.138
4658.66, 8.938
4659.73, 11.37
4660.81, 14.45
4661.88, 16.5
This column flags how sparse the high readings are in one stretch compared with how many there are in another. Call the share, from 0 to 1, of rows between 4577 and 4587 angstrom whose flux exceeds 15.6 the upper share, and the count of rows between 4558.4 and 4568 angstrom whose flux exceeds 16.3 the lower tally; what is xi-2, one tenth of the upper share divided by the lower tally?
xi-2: 0.025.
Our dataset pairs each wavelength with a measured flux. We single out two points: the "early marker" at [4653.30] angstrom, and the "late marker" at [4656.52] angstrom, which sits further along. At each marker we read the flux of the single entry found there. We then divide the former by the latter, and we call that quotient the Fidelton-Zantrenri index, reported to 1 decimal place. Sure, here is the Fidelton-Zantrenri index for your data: 1.7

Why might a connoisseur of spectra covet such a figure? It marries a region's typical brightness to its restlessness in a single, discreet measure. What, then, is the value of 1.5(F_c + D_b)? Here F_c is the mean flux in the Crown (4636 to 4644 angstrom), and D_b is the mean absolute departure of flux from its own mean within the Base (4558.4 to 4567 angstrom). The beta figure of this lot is 24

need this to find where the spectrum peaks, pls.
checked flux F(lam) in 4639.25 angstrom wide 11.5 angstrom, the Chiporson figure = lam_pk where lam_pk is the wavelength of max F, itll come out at 4644.74 angstrom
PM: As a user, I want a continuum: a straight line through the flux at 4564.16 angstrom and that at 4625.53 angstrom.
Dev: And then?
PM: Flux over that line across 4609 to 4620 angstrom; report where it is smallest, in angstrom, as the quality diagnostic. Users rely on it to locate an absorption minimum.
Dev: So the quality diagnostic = 4609.58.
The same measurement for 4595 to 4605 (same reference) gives 4603.21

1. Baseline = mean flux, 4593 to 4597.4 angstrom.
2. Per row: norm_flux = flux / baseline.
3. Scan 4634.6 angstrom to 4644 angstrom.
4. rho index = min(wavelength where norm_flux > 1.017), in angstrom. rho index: 4637.26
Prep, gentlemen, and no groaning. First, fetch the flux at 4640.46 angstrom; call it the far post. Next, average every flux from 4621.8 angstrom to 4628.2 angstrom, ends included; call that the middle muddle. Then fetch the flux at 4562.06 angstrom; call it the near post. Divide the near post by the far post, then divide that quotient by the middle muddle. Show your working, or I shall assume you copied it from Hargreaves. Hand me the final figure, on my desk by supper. 0.0661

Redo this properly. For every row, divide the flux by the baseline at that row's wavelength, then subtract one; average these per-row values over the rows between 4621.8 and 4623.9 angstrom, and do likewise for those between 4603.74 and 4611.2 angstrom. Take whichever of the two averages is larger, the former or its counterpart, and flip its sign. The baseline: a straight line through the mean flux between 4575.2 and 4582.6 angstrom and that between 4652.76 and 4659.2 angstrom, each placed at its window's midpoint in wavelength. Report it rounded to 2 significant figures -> -0.15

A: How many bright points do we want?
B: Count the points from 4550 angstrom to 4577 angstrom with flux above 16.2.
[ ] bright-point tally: 21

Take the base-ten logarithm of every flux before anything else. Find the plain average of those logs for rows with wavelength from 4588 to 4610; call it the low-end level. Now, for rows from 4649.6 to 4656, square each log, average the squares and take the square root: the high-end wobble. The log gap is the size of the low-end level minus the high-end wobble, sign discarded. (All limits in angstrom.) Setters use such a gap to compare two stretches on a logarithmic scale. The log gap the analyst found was 0.001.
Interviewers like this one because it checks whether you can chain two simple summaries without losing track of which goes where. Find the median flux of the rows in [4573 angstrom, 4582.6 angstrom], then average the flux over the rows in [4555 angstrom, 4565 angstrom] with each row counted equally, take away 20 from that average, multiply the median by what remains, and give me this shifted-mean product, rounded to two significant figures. -49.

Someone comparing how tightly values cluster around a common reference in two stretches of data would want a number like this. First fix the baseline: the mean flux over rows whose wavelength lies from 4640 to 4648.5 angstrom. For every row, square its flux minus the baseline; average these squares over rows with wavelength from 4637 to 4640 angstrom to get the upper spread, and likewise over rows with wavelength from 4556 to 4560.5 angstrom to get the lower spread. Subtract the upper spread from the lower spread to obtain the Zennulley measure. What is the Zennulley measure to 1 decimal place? 2.6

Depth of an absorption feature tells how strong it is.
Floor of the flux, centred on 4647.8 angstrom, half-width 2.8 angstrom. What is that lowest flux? 16.12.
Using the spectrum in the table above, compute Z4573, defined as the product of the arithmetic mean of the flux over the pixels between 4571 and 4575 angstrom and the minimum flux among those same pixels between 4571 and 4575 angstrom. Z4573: 282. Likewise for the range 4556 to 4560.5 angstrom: 301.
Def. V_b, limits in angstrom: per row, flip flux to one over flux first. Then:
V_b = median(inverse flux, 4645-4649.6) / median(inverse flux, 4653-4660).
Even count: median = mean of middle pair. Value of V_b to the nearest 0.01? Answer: 0.70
